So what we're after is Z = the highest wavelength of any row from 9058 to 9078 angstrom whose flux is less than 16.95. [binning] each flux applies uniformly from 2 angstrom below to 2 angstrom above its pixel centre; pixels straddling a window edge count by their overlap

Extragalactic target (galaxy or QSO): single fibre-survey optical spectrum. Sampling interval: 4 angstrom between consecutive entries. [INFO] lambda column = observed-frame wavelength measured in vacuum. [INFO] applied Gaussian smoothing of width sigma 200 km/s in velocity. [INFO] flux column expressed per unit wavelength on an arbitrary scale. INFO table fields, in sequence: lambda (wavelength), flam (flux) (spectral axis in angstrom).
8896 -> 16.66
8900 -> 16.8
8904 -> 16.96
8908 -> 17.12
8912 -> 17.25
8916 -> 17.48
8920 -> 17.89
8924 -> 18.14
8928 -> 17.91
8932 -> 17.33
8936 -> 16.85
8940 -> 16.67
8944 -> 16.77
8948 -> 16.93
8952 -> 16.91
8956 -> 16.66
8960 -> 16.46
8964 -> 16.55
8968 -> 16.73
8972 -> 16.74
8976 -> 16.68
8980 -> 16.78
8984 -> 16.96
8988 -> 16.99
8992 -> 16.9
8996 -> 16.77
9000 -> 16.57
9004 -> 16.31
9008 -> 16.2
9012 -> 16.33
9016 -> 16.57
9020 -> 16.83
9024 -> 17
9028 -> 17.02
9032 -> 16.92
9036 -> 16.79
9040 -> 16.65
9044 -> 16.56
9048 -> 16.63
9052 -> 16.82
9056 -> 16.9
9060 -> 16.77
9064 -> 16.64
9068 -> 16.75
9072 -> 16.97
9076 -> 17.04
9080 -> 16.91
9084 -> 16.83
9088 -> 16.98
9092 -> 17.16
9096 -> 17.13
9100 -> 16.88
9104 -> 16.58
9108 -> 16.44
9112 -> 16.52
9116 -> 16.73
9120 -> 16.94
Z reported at 9068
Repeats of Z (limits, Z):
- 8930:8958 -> 8956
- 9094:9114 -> 9112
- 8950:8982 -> 8980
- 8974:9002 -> 9000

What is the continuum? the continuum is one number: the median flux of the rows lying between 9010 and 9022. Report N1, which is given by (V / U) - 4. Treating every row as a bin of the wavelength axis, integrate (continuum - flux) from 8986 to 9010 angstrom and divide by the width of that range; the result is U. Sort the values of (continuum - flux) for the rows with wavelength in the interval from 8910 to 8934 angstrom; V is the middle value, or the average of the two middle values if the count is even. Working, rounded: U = -0.1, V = -1.1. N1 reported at 17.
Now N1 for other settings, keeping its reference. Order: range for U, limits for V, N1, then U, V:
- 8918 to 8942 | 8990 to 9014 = -4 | -0.9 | 0.1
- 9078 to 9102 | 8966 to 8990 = -4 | -0.4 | -0.2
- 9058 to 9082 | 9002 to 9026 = -4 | -0.3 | 0.1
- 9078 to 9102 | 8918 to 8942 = -1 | -0.4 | -1.0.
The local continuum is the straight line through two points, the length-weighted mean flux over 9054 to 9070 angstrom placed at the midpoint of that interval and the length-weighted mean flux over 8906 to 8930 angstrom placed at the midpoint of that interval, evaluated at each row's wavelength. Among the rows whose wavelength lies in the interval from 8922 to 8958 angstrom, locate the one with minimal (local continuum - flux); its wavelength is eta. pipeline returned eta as 8924 angstrom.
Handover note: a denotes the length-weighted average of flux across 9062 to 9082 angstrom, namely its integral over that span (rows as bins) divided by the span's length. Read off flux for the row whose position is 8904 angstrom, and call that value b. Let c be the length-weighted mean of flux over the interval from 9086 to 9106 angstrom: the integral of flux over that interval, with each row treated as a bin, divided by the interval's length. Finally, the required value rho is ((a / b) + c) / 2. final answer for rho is 8.97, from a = 16.9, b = 16.96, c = 16.9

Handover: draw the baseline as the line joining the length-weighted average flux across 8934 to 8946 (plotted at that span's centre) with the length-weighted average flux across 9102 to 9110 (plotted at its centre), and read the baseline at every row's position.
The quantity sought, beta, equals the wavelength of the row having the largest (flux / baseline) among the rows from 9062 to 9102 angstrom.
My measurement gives 9092 angstrom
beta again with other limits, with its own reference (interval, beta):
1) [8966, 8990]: 8988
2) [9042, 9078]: 9076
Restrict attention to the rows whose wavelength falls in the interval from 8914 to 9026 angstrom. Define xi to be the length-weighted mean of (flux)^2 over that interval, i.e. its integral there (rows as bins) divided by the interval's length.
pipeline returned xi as 285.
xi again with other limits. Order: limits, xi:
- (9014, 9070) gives 281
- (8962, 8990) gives 281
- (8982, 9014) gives 277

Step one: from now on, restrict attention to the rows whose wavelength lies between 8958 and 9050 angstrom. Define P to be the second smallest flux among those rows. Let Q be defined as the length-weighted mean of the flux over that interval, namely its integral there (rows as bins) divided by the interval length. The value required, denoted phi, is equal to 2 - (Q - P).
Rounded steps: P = 16.31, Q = 16.69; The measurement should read 1.62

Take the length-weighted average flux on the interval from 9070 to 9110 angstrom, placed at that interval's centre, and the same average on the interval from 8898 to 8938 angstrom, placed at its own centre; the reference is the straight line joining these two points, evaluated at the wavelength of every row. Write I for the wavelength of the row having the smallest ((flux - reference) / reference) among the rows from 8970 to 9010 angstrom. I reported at 9008 angstrom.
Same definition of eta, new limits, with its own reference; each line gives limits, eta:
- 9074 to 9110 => 9092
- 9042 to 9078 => 9076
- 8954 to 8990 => 8988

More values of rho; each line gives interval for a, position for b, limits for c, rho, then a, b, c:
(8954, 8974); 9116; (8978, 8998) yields 8.94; 16.6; 16.73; 16.9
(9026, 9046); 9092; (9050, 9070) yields 8.88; 16.8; 17.16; 16.8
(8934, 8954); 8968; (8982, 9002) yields 8.92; 16.8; 16.73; 16.8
